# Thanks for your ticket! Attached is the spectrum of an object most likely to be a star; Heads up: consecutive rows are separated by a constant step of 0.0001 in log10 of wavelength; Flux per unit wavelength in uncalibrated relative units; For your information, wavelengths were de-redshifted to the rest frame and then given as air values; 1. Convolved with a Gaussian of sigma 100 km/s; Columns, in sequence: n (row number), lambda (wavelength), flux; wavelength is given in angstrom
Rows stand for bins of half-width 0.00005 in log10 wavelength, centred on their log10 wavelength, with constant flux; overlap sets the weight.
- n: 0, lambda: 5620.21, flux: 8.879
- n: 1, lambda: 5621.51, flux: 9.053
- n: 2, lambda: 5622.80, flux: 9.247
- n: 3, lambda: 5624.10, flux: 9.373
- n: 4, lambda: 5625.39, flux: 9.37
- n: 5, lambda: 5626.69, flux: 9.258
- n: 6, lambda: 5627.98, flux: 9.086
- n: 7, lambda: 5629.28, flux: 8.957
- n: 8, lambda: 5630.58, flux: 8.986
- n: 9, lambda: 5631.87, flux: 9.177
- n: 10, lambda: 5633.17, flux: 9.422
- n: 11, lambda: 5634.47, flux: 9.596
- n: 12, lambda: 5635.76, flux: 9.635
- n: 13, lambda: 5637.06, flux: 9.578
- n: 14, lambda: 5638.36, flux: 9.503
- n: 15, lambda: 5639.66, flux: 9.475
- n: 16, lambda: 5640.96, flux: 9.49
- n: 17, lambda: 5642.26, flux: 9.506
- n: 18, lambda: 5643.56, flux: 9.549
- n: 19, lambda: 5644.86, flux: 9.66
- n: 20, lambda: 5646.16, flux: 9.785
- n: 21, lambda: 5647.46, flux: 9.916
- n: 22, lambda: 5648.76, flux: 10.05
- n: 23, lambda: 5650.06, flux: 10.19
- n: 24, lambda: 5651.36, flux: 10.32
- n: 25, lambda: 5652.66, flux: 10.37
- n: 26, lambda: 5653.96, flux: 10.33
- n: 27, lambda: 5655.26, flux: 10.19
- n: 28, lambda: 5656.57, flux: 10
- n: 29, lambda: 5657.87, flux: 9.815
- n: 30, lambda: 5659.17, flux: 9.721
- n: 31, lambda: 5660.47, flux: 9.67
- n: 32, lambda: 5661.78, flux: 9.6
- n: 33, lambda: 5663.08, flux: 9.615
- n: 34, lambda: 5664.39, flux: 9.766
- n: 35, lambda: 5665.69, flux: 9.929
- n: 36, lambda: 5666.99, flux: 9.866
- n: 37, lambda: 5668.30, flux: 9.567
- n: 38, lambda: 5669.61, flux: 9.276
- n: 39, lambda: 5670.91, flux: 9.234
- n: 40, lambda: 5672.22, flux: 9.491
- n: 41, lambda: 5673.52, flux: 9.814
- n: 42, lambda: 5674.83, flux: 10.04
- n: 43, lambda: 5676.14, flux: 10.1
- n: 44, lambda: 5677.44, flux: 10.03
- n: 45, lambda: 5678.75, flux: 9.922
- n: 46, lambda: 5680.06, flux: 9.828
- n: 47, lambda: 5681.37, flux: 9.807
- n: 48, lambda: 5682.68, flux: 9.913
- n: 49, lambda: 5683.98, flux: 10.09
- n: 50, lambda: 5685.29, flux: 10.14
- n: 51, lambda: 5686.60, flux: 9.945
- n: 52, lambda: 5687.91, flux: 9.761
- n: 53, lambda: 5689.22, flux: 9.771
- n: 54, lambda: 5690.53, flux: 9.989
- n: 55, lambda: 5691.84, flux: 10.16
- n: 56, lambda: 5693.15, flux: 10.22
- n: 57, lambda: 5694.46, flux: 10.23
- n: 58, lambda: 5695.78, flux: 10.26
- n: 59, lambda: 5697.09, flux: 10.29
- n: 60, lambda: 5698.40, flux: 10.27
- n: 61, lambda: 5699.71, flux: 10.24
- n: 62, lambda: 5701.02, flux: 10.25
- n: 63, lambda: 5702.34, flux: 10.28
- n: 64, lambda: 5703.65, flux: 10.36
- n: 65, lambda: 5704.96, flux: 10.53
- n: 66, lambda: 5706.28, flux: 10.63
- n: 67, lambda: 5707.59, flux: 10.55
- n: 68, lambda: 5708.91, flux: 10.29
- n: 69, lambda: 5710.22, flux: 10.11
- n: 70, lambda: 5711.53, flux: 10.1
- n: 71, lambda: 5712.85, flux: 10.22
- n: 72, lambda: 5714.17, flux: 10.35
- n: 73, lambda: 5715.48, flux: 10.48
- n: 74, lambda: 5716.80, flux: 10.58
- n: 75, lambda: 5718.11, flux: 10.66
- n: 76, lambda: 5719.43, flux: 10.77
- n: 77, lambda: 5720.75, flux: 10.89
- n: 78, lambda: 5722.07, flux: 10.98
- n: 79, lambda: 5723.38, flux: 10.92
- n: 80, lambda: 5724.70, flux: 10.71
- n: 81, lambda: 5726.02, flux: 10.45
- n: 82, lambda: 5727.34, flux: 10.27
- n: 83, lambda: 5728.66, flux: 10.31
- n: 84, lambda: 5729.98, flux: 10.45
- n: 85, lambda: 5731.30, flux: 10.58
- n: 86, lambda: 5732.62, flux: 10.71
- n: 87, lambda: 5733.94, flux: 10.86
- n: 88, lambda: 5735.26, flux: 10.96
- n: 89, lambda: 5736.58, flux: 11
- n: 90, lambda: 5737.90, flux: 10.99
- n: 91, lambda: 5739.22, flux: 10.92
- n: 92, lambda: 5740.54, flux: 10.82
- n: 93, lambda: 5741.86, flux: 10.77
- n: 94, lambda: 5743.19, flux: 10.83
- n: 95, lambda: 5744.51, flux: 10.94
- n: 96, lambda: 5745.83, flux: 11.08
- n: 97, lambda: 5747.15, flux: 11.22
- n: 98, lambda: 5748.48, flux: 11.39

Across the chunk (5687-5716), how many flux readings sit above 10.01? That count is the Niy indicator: 19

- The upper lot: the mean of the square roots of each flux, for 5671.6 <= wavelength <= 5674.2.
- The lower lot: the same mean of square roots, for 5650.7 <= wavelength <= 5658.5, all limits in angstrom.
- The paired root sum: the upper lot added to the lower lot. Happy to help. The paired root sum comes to 6.30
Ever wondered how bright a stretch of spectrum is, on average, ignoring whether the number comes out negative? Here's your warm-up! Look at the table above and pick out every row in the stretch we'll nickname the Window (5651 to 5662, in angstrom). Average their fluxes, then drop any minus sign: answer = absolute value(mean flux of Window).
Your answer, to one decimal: 10.0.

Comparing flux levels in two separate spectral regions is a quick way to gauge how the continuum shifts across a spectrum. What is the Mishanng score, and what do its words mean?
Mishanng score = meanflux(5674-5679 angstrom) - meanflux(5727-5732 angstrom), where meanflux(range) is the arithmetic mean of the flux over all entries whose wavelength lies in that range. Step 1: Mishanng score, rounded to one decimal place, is -0.4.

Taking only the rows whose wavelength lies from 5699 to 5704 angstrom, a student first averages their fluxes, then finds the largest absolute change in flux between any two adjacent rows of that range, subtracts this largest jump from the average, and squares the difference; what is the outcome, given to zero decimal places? 104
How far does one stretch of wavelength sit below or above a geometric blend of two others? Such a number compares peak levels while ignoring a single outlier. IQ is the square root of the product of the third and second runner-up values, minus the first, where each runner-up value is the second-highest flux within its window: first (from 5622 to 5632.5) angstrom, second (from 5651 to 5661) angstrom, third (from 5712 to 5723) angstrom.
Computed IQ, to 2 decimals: 1.24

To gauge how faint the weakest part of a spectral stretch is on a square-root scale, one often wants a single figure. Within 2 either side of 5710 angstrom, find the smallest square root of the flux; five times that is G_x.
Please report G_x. 15.9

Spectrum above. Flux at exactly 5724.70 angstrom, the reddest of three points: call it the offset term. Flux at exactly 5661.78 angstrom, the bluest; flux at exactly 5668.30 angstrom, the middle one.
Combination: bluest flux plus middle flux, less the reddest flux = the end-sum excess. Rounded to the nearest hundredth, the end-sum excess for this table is 8.46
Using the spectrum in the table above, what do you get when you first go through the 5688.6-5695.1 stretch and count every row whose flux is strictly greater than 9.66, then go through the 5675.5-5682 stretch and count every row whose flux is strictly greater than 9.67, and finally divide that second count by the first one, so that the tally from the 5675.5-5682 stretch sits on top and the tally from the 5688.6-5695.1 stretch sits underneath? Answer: 1.00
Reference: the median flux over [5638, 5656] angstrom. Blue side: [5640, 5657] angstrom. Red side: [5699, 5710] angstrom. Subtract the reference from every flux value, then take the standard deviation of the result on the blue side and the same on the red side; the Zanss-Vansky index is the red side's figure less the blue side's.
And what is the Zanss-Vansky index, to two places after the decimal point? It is -0.17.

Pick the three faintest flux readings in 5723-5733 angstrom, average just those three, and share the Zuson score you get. 10.3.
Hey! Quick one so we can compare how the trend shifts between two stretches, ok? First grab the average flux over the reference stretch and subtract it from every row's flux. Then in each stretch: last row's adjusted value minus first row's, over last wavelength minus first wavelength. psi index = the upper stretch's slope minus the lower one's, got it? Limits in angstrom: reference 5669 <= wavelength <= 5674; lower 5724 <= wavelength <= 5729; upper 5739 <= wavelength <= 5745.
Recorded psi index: 0.10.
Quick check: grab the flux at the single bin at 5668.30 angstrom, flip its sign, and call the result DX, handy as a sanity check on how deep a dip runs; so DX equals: -9.6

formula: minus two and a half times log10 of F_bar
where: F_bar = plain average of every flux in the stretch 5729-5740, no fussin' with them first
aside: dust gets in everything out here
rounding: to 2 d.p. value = -2.58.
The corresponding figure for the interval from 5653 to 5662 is -2.49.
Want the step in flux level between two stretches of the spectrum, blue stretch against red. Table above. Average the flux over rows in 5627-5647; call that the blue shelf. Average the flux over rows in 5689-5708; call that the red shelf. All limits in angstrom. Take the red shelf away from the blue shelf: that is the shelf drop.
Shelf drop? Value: -0.8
